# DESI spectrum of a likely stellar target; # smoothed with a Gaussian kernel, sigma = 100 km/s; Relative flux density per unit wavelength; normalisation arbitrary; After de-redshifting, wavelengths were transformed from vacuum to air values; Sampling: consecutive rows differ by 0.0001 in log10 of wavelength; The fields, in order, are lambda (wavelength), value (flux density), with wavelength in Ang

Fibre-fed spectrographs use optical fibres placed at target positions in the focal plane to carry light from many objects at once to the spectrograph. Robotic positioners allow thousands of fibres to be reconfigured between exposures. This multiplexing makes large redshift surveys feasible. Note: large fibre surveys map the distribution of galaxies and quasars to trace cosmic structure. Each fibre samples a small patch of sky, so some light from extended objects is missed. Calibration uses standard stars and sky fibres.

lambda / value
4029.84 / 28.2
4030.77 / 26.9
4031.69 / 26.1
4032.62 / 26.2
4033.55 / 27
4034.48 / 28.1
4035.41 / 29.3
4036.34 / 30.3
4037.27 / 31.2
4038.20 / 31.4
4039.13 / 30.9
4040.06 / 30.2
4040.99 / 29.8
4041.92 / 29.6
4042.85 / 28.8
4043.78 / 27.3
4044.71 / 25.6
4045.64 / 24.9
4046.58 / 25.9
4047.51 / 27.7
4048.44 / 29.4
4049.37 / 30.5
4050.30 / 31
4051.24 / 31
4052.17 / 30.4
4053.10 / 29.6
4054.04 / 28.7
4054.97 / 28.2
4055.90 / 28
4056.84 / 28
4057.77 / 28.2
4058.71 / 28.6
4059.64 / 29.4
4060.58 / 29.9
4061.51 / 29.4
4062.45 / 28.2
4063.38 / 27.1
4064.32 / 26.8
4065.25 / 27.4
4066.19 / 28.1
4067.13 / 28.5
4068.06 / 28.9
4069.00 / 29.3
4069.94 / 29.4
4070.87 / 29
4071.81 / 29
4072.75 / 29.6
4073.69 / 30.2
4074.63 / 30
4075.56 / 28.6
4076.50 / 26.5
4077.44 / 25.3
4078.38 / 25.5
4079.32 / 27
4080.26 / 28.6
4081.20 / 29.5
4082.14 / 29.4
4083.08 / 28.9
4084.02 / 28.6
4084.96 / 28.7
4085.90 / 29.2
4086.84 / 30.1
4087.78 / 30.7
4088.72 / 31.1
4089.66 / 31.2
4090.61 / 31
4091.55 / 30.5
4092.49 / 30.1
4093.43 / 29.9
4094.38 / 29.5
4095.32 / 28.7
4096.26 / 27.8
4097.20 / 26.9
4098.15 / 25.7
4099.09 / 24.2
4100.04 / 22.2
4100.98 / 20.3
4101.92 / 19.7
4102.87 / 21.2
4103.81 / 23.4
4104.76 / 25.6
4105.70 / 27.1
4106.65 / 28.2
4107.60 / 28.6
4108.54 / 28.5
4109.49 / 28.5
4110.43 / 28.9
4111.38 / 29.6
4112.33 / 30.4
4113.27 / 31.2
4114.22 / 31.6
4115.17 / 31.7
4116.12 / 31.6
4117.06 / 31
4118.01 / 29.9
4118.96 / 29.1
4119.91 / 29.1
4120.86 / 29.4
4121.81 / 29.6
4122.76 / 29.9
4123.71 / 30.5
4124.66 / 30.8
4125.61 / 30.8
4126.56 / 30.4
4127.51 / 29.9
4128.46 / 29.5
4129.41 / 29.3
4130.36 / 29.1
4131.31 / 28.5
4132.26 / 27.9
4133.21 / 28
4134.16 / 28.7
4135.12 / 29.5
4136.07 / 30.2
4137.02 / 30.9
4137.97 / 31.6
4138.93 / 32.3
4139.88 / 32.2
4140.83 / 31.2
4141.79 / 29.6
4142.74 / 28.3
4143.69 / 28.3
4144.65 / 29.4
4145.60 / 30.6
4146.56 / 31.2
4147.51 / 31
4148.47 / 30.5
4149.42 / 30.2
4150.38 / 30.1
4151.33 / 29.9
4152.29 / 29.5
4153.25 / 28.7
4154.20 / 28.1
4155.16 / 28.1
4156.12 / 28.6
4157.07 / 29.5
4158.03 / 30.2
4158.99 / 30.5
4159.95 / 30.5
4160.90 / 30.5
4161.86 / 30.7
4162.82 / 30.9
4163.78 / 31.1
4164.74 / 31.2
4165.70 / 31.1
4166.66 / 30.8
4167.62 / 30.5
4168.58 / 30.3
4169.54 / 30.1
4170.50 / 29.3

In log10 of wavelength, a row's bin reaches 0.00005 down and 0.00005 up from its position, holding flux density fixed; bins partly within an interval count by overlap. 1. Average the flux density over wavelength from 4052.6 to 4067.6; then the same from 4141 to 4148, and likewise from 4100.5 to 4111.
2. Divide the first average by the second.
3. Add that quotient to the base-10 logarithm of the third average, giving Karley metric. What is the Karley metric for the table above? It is 2.36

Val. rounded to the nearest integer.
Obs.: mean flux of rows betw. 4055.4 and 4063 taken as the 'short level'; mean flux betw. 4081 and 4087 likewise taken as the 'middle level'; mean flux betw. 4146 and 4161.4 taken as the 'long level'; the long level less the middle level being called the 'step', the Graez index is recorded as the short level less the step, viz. 28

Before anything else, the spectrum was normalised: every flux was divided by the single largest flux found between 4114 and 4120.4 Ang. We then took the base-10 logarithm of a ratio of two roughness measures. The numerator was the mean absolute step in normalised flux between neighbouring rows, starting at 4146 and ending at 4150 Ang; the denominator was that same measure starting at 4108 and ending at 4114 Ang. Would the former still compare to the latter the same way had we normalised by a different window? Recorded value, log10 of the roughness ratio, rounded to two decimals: -0.21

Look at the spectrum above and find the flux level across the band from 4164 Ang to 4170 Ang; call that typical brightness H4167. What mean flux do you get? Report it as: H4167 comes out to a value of 30.7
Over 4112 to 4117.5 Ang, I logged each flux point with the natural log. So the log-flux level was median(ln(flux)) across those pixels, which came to 3.45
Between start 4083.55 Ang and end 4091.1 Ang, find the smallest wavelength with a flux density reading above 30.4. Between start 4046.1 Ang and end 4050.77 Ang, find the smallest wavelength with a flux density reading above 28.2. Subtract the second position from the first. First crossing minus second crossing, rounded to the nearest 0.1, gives 39.3 Ang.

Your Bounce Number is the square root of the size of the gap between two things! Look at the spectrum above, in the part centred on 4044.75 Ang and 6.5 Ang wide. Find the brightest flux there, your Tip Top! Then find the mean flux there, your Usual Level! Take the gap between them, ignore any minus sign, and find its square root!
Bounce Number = 1.58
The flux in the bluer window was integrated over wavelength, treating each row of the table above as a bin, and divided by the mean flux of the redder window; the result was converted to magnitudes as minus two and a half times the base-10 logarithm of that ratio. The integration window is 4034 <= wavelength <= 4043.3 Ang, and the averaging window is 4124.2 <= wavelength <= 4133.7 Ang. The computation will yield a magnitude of -2.44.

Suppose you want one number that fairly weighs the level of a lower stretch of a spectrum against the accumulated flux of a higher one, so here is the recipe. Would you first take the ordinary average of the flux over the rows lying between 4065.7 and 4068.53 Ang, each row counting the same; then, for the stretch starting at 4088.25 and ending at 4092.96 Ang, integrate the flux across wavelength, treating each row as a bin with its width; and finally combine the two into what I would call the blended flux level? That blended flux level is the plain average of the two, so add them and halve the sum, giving 87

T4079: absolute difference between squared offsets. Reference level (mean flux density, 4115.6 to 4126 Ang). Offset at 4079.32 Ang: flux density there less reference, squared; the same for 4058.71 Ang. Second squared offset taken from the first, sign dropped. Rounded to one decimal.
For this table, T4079 7.5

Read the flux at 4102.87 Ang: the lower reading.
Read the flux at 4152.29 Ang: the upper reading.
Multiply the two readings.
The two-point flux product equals 625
